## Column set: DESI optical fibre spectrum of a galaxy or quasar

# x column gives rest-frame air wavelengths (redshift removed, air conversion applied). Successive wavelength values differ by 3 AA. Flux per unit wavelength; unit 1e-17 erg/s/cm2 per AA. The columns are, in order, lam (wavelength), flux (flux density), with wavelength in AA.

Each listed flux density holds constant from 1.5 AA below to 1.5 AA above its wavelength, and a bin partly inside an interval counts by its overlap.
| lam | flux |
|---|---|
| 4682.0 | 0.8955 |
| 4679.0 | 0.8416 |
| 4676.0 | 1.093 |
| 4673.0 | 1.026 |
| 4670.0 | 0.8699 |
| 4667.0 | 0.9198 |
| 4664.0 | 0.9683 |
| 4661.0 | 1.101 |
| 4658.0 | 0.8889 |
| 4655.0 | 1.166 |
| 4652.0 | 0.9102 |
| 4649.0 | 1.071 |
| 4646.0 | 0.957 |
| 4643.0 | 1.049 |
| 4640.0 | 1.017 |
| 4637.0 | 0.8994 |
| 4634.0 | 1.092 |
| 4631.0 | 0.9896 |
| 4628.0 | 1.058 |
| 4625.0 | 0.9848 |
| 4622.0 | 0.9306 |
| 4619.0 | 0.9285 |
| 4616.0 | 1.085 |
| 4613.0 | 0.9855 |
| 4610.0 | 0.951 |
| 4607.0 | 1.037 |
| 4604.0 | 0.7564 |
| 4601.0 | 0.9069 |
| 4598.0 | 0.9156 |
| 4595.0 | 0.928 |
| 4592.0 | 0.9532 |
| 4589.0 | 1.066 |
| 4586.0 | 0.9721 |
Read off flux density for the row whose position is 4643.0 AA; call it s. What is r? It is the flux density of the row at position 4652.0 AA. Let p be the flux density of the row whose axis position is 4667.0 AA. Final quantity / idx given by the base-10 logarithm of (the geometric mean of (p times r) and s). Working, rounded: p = 0.9198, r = 0.9102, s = 1.049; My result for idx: -0.028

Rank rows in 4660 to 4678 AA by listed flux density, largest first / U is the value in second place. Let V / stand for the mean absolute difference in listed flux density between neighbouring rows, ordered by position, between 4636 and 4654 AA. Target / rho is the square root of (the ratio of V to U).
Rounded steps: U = 1.093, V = 0.103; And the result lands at 0.31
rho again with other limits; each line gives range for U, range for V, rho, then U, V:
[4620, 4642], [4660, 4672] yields 0.27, 1.058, 0.077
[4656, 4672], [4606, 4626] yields 0.27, 0.9683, 0.072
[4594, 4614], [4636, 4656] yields 0.36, 0.9855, 0.129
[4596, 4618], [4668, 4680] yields 0.39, 1.037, 0.158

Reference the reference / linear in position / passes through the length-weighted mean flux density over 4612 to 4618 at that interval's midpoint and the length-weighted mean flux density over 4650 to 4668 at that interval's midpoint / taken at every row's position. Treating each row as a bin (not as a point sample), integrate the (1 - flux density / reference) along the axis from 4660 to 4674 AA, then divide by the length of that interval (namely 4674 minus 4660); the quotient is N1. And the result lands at 0.02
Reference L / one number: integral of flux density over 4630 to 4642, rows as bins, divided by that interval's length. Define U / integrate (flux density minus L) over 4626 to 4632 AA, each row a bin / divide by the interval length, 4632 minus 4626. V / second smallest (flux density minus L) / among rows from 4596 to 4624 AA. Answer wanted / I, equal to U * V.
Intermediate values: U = 0.021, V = -0.10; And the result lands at -0.002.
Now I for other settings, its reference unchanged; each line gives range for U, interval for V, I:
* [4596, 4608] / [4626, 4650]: 0.005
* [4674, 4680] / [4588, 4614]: 0.002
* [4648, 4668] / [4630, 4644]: 0.000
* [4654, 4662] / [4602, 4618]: -0.002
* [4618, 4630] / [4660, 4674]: 0.002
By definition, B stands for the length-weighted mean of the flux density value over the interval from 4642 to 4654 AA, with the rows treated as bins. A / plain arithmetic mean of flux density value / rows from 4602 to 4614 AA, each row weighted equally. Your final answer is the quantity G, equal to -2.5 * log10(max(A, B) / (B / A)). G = 0.076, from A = 0.93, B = 1.00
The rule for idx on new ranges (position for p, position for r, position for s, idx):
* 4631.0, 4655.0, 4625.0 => 0.028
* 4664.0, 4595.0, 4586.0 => -0.029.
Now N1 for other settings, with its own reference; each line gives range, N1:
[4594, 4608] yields 0.13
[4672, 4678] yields -0.06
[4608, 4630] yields 0.04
